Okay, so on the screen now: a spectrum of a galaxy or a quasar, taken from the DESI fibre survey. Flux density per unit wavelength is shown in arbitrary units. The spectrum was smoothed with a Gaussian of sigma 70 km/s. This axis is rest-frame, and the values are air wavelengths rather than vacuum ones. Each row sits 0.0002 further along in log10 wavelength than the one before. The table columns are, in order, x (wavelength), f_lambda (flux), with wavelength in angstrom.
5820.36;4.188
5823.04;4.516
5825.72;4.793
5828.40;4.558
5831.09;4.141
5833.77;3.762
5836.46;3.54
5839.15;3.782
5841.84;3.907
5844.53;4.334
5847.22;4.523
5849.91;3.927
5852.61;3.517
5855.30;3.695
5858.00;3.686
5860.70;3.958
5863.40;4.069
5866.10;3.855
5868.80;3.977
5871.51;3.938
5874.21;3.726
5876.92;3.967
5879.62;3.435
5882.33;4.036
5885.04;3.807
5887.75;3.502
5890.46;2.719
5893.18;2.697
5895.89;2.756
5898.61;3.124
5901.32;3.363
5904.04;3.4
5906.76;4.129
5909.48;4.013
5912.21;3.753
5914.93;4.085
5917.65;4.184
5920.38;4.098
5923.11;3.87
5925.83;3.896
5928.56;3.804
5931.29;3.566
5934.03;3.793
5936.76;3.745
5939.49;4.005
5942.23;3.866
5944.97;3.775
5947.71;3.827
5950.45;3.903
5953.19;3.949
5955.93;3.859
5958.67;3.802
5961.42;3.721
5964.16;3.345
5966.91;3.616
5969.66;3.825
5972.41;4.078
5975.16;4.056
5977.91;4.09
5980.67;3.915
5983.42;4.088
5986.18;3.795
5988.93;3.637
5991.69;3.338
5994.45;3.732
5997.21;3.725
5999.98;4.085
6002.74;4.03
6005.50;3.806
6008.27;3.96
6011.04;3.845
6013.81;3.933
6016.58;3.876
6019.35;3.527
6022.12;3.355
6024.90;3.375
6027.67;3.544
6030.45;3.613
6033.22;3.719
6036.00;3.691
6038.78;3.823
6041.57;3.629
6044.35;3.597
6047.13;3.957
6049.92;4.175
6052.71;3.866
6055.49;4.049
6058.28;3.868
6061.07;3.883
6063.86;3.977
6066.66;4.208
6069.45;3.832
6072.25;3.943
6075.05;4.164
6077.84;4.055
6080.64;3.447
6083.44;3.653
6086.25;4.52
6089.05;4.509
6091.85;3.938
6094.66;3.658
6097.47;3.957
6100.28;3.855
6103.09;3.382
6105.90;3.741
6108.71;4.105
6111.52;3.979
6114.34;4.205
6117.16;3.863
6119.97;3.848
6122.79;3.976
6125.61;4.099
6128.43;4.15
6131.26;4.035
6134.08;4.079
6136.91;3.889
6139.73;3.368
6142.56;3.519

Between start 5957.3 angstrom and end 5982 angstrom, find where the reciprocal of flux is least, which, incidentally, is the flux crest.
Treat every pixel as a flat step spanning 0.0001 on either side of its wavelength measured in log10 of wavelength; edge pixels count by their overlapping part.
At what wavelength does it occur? 5977.91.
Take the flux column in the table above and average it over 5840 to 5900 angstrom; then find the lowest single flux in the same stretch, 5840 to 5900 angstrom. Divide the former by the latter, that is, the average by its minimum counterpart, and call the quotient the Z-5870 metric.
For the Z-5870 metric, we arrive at 1.37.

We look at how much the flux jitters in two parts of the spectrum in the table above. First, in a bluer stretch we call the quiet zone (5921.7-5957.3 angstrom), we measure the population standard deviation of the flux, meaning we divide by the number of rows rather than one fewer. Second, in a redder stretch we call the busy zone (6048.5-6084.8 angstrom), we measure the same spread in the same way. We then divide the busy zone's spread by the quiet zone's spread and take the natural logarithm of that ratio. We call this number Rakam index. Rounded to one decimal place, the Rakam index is 0.7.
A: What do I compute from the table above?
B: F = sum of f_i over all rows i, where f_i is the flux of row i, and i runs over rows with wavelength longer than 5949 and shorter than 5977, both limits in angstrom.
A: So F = 38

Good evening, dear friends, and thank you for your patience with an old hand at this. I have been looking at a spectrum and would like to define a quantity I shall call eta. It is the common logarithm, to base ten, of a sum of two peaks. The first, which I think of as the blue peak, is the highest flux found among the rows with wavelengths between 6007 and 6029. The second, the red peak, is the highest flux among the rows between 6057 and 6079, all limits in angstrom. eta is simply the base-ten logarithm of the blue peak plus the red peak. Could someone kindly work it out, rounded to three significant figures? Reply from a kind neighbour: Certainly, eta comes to 0.912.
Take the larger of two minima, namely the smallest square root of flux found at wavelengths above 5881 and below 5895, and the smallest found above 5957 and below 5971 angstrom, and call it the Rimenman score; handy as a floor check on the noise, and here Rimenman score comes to 1.83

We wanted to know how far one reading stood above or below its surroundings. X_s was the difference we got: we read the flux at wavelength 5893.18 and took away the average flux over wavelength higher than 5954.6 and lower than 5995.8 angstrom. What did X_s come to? -1.1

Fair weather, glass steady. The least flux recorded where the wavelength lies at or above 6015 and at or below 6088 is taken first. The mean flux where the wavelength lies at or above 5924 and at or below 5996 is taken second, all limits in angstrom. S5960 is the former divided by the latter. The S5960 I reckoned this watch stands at 0.881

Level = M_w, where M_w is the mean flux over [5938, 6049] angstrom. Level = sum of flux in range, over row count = 3.78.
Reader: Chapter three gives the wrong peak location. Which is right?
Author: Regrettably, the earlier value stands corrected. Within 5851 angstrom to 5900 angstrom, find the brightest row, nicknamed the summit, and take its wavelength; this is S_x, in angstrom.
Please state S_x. 5863.40 angstrom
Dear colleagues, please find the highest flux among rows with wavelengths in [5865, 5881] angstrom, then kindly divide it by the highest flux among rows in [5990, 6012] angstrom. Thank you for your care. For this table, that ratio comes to 0.97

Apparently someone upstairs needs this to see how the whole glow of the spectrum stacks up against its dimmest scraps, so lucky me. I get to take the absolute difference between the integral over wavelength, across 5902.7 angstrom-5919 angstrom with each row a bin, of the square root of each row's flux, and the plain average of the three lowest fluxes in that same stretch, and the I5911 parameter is 29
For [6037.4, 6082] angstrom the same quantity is 85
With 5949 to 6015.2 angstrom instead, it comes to 126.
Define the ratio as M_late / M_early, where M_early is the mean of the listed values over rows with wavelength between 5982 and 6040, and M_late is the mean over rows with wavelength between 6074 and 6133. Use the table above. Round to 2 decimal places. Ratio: 1.06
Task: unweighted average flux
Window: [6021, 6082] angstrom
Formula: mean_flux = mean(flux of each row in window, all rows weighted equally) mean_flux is 3.81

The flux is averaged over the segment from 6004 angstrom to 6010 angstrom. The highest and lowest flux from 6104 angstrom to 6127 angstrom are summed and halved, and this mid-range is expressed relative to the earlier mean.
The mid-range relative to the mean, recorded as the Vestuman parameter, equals 1.02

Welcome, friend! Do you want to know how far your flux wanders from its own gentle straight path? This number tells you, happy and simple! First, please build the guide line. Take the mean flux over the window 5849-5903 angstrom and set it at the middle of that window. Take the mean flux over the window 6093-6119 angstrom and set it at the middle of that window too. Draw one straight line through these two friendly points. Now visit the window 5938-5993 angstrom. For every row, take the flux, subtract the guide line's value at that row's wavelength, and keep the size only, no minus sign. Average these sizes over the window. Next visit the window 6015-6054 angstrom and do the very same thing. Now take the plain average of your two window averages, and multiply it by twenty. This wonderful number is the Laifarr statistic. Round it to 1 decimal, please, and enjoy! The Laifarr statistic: 4.1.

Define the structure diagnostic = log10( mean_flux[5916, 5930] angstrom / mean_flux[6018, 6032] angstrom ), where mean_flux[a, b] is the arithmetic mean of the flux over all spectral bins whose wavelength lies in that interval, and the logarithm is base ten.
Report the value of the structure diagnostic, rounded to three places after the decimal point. 0.057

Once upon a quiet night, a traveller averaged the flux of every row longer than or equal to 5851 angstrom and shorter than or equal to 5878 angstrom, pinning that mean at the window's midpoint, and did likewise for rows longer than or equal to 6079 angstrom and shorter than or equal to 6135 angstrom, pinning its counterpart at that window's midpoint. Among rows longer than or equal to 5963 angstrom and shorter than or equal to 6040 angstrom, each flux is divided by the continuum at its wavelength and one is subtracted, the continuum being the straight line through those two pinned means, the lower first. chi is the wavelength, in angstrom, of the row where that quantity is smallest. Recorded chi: 5991.69 angstrom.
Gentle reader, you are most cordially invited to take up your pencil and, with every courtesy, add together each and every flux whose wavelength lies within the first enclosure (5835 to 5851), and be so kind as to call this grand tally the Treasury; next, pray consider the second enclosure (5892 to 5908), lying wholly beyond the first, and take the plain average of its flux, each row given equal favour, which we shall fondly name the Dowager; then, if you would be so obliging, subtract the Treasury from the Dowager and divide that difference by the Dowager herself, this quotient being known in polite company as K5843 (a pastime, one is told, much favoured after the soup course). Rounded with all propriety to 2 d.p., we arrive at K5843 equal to -6.40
